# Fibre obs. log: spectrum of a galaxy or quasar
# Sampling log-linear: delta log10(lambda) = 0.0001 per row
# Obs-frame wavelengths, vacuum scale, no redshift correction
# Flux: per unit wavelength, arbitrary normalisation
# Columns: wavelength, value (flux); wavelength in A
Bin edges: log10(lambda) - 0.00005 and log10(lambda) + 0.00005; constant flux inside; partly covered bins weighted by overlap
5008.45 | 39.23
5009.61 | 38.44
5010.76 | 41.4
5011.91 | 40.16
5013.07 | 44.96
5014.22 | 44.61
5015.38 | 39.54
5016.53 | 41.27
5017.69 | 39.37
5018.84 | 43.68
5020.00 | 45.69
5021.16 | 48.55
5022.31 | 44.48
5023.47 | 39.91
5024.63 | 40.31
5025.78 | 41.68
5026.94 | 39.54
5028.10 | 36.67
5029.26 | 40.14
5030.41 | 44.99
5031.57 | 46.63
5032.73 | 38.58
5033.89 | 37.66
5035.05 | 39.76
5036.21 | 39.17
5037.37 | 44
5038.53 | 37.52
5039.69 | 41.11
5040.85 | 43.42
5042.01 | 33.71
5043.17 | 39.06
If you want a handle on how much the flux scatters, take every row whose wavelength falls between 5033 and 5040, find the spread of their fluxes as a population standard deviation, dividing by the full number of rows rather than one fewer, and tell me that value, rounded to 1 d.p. 2.2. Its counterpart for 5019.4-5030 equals 3.5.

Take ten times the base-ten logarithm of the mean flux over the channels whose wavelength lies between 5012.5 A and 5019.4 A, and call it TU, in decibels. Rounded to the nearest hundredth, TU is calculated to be 16.26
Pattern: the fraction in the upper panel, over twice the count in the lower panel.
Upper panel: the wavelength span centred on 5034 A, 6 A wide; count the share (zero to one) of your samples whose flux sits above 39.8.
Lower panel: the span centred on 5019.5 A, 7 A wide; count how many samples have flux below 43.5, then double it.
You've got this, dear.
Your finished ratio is 0.050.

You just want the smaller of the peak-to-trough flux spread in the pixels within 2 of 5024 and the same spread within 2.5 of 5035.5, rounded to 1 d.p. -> 4.6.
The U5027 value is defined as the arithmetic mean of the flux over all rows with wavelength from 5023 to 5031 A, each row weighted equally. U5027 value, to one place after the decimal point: 40.5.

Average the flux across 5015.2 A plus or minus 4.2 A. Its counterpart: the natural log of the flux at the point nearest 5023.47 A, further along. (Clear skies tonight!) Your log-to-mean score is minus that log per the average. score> -0.0879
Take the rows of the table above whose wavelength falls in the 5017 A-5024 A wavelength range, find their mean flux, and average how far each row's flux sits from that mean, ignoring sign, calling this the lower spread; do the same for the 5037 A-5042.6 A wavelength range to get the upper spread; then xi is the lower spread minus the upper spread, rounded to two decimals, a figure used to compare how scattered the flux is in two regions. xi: -0.82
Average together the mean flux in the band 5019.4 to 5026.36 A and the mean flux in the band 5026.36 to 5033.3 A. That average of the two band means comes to 42.3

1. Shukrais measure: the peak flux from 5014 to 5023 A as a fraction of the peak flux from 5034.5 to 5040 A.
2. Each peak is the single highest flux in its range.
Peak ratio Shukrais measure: 1.10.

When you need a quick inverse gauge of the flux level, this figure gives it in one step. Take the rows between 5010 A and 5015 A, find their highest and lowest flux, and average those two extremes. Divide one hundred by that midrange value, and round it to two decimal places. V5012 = 2.35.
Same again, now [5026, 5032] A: 2.40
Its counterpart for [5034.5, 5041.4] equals 2.45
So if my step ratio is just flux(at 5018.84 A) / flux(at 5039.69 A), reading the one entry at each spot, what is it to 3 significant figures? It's 1.06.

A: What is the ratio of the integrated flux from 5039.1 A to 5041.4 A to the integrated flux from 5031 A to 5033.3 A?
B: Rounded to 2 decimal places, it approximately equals 0.99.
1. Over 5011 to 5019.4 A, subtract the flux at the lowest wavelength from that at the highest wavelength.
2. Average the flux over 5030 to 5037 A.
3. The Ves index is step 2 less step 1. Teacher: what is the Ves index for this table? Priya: 38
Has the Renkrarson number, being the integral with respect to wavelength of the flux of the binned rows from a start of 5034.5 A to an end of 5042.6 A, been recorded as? 323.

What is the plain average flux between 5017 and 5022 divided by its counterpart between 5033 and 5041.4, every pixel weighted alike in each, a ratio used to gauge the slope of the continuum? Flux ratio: 1.10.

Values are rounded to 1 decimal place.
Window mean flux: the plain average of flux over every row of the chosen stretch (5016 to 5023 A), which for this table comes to 43.8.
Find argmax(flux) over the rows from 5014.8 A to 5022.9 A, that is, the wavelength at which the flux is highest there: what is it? 5021.16 A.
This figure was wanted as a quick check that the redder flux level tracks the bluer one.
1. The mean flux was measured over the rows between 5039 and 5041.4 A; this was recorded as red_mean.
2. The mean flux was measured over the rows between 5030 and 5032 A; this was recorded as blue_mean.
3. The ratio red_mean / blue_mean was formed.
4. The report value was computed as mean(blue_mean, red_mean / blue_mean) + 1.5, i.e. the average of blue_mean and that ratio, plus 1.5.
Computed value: 24.9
